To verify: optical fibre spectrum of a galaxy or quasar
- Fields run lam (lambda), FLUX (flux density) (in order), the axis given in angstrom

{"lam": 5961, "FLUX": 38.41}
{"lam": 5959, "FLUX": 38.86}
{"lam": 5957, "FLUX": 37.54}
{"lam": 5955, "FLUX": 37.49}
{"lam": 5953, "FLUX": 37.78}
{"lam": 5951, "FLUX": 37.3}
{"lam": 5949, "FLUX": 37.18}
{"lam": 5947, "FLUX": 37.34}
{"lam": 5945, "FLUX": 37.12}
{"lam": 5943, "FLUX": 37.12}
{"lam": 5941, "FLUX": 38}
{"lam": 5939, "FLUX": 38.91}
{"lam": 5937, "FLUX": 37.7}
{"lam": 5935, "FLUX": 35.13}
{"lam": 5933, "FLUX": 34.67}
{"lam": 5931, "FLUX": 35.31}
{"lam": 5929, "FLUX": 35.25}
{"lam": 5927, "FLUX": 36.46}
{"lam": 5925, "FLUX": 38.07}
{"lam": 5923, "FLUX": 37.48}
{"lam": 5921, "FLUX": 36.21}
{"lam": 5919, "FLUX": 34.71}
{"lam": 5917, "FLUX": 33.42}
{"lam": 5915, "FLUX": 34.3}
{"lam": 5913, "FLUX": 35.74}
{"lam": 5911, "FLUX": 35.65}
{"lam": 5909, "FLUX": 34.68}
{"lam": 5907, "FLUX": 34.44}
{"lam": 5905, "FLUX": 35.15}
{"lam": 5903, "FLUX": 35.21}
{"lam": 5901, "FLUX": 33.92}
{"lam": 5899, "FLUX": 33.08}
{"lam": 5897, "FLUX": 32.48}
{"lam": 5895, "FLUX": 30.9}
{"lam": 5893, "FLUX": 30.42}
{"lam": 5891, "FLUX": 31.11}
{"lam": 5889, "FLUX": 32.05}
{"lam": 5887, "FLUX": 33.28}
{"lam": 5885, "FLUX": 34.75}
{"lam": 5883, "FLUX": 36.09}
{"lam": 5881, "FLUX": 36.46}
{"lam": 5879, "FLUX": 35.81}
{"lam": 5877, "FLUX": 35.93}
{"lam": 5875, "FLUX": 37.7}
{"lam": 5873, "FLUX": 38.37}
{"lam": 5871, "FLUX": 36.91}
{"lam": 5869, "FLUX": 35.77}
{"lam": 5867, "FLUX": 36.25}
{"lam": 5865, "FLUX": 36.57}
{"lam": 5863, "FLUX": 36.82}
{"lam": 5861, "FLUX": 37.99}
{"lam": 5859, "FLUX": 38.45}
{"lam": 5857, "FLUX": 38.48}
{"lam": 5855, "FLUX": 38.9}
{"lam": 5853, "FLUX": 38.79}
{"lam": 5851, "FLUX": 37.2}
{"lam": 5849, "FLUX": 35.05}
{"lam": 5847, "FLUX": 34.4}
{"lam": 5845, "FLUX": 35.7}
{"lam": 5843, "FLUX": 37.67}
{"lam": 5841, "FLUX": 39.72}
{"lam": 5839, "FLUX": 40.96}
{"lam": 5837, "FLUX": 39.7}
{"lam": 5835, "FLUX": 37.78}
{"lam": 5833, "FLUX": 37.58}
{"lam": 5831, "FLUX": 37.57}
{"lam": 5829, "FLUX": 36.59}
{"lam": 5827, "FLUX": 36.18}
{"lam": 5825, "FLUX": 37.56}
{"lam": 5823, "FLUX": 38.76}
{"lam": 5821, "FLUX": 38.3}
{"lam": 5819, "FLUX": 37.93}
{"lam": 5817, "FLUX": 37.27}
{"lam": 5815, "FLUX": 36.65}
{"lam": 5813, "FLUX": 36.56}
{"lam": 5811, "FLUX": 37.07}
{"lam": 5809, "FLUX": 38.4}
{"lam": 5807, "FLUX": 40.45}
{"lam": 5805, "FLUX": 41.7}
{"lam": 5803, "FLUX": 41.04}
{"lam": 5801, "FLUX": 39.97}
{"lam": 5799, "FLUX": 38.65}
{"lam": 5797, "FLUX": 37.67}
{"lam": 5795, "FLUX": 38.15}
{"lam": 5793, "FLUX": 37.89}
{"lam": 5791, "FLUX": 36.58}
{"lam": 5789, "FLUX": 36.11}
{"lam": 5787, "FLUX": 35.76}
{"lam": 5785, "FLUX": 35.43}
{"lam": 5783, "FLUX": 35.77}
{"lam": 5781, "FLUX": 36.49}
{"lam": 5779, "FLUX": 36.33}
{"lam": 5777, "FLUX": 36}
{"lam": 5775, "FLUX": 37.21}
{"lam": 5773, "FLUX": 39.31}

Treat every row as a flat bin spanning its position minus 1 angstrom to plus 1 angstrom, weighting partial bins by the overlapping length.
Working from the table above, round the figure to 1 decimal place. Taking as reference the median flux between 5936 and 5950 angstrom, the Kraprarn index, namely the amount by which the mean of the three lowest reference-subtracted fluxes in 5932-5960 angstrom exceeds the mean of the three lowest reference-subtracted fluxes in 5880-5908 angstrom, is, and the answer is 4.8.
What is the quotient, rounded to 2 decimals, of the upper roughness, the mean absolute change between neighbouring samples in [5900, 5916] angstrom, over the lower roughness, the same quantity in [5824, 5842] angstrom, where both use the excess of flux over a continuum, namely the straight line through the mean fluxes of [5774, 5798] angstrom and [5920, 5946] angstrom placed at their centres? 0.74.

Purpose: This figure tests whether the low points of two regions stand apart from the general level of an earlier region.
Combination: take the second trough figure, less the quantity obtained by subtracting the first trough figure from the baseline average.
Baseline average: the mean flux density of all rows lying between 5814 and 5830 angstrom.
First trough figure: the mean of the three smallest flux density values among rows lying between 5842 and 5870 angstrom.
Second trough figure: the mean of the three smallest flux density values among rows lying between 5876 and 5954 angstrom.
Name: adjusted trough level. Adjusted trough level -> 28.5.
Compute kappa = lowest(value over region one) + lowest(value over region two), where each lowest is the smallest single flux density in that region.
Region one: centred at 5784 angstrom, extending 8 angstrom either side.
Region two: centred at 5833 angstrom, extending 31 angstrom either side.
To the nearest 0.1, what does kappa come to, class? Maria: 69.8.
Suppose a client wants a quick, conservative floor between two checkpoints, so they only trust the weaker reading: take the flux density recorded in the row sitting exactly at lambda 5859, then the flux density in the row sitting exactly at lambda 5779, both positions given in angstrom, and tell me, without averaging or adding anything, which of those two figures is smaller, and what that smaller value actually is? 36.3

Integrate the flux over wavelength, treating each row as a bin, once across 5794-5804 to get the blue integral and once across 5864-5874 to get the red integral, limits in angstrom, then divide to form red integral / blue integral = 0.941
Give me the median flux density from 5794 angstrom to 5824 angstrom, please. 38.3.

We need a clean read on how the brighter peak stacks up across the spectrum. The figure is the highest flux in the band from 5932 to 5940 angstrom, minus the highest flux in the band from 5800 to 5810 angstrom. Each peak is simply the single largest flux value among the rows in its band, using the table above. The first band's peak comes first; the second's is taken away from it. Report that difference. -3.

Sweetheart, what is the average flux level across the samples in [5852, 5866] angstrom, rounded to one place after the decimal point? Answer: 38.0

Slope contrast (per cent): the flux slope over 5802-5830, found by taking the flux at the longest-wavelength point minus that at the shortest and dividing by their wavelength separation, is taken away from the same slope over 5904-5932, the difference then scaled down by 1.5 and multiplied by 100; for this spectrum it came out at 12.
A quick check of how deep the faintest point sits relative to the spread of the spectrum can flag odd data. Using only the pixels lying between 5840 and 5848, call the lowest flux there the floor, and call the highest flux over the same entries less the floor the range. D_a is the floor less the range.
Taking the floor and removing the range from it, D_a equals 29.1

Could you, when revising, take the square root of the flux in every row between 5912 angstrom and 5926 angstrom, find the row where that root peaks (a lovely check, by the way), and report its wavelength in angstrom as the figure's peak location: 5925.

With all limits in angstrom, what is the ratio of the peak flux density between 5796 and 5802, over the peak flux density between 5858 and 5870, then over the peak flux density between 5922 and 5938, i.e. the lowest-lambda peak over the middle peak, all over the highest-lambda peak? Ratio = 0.0273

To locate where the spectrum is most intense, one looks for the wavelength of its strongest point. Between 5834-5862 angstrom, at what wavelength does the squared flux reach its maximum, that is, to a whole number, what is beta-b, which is 5839 angstrom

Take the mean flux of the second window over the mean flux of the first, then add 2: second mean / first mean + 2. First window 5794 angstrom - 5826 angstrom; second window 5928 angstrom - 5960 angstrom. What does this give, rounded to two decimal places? 2.96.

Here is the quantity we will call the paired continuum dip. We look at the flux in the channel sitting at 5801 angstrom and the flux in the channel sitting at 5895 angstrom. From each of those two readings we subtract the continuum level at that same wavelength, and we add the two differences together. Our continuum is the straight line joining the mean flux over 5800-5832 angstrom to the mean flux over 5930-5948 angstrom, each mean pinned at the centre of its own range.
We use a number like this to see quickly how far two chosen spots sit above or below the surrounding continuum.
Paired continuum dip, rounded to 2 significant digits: -4.9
